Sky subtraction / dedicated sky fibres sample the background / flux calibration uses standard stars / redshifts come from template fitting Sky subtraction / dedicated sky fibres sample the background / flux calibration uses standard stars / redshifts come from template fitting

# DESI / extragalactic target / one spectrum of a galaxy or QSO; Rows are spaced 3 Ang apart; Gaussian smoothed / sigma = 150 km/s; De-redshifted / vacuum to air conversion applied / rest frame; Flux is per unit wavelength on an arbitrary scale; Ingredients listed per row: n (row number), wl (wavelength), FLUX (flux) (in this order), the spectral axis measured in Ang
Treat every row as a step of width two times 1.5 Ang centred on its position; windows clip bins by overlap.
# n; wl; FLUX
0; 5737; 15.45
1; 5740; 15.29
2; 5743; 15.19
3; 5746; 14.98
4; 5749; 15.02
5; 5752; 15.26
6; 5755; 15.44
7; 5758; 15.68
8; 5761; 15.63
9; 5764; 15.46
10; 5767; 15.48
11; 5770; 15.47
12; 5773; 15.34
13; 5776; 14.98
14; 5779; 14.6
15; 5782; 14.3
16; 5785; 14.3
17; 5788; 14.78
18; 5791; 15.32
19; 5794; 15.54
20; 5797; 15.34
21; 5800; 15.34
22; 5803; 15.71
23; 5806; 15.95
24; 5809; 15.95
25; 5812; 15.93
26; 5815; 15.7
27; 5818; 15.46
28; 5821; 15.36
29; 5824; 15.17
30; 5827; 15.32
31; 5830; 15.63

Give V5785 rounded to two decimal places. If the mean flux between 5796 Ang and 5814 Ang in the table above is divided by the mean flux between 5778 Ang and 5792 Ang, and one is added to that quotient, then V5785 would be 2.07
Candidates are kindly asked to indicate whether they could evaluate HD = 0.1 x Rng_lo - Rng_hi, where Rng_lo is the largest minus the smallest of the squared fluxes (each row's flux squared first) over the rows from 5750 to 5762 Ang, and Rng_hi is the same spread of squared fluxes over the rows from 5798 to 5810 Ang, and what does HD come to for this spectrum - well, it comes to -18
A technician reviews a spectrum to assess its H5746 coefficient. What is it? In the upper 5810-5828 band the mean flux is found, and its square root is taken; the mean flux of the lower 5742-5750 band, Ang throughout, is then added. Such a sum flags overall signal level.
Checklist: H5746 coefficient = 19.00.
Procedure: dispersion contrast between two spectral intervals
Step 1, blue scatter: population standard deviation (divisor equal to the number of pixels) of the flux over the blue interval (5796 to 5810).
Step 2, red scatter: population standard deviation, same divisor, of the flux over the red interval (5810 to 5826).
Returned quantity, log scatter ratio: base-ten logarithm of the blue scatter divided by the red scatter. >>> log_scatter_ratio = 0.01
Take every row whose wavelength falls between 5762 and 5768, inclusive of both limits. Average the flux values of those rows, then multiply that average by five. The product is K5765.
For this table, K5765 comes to 77.4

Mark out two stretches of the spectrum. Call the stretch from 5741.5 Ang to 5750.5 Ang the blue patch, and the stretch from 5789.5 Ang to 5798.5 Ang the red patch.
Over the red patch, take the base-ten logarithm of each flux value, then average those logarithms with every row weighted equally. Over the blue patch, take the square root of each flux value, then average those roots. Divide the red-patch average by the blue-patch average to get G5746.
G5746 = 0.306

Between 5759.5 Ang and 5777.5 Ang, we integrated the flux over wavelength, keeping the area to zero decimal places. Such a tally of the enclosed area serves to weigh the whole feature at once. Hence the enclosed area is 277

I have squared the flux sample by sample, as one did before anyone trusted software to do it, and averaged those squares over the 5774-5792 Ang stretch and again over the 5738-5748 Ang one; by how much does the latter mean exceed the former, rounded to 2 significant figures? 13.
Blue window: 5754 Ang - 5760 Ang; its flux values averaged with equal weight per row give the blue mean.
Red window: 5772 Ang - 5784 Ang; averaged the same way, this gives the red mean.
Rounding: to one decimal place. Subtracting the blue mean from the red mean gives -0.8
